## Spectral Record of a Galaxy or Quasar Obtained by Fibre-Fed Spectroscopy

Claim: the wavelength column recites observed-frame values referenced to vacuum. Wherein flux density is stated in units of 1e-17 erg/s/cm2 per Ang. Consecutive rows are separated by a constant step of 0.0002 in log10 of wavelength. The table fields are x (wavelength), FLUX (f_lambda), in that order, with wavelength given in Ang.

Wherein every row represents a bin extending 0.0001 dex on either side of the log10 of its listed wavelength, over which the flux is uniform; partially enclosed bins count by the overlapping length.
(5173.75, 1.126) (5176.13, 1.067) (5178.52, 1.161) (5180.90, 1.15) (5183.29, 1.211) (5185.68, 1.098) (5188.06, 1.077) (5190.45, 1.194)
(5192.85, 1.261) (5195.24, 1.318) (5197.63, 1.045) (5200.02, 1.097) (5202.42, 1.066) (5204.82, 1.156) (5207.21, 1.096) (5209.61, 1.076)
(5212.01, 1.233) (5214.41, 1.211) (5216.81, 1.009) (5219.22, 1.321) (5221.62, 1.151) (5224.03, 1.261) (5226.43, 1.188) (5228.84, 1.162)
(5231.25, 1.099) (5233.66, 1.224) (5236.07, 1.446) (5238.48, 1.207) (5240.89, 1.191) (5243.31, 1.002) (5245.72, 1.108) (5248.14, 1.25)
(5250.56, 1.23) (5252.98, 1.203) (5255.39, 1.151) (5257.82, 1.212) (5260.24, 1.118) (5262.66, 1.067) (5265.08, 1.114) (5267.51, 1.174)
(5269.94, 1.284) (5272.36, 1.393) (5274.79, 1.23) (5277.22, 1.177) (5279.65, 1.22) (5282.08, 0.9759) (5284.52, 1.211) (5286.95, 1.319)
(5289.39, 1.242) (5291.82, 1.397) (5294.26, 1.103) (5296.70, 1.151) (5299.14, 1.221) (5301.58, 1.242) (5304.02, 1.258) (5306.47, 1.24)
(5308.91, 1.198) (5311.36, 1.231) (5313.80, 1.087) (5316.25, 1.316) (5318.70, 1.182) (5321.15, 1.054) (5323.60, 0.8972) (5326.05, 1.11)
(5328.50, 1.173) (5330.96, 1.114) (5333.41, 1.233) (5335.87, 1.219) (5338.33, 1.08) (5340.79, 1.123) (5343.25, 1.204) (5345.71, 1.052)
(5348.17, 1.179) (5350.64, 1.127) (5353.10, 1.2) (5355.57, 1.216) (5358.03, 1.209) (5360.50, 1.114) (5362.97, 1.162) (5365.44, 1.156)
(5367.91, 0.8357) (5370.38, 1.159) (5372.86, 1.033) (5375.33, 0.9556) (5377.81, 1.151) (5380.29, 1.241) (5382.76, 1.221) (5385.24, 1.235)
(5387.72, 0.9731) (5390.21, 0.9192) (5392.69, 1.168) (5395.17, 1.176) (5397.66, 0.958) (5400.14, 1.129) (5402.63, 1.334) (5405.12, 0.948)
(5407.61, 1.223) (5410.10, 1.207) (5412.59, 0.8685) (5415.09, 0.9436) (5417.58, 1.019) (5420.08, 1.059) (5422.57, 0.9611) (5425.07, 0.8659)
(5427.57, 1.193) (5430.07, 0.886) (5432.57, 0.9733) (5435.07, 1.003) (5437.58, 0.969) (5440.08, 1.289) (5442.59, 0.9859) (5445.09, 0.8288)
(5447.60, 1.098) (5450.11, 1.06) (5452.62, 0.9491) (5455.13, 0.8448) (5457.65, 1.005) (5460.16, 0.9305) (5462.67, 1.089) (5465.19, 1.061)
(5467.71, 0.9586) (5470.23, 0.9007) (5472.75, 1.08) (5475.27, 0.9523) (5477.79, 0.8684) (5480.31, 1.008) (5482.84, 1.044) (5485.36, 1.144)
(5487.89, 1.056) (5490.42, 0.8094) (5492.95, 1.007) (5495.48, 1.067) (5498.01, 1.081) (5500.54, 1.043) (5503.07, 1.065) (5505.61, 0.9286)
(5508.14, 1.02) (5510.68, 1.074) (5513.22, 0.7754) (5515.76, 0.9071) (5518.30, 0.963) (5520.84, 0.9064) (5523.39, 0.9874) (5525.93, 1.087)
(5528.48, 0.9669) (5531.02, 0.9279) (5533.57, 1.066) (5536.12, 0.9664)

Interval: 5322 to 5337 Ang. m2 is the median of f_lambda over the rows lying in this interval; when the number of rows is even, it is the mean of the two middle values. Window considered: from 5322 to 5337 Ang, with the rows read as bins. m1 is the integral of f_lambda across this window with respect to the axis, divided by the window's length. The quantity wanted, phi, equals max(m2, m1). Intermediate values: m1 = 1.12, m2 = 1.14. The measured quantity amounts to 1.14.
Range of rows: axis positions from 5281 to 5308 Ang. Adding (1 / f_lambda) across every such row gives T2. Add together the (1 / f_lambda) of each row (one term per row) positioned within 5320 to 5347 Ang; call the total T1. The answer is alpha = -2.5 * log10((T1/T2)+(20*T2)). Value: -5.66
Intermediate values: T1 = 9.9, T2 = 9.1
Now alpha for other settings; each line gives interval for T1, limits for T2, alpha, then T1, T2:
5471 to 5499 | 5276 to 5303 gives -5.67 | 11.0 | 9.2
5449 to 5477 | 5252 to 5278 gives -5.68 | 11.2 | 9.3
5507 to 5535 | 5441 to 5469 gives -5.89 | 11.4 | 11.3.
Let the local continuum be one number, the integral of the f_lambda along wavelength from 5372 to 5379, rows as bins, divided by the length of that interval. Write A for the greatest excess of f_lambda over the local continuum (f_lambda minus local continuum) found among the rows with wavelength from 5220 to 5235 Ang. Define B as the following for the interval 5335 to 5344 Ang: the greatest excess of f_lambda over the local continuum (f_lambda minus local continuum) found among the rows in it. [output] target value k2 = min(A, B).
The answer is 0.172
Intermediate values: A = 0.214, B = 0.17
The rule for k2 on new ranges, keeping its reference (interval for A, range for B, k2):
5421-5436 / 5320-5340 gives 0.146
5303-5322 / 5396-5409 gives 0.269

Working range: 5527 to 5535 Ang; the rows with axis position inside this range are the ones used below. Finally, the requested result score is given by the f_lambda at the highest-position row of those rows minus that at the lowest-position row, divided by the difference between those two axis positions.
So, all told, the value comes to 0.019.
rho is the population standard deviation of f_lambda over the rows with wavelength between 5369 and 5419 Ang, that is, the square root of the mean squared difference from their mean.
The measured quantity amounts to 0.13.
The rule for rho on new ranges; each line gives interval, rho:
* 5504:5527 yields 0.09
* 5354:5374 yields 0.12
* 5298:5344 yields 0.09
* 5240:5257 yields 0.08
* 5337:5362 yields 0.06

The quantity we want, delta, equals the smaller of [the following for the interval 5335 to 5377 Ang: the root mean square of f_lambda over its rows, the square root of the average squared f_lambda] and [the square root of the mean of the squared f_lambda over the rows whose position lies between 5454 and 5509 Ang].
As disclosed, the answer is 1.00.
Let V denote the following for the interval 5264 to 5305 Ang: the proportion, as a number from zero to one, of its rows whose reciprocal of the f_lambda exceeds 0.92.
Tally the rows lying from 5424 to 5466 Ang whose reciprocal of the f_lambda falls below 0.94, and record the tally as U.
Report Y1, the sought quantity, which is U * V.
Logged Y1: 0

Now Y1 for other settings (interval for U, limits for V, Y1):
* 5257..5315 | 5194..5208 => 8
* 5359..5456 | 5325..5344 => 2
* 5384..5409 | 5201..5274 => 1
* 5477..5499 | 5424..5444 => 2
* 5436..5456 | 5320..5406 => 1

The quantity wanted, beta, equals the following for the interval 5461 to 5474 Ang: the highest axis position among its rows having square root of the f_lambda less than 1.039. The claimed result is 5470.23 Ang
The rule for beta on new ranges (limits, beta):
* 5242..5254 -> 5243.31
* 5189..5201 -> 5197.63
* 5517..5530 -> 5528.48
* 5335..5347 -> 5345.71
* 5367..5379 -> 5375.33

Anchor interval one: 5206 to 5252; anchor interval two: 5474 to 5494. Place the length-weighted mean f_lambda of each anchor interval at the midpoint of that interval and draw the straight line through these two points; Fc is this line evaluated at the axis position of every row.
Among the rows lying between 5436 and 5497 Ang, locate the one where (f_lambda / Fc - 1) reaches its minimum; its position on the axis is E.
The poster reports 5445.09 Ang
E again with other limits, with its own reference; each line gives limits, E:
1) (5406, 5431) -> 5412.59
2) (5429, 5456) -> 5445.09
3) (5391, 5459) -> 5445.09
